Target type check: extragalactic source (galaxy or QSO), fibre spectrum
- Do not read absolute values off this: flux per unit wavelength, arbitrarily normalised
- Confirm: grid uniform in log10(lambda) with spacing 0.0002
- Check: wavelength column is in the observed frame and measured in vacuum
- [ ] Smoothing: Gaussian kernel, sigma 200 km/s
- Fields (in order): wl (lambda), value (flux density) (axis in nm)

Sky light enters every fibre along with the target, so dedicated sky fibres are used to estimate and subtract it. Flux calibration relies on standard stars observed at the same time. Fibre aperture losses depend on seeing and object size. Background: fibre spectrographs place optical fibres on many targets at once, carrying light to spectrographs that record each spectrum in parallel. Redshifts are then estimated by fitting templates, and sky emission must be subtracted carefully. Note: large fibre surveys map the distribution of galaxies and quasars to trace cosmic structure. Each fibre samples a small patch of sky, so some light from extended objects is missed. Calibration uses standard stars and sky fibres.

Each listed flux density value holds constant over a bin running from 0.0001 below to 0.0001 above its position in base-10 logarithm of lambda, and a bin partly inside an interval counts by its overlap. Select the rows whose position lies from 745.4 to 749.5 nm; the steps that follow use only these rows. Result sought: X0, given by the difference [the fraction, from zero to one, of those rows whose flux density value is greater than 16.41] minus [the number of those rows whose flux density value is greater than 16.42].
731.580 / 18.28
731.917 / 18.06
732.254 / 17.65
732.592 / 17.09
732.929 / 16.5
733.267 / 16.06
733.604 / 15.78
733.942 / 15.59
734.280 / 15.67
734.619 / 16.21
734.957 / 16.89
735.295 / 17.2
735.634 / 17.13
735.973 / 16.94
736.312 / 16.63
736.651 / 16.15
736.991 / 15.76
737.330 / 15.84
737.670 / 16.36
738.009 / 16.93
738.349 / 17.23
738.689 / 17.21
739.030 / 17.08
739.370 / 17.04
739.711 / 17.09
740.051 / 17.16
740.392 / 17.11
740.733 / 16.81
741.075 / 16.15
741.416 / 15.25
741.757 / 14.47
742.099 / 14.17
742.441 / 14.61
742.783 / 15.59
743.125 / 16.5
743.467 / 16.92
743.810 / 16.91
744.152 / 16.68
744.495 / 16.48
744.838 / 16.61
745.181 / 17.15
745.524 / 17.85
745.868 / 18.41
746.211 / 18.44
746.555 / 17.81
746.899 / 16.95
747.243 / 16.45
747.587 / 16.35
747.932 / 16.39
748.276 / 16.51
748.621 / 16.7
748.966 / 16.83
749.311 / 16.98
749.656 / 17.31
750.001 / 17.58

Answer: -9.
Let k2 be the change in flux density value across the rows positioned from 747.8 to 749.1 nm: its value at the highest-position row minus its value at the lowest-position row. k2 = 0.4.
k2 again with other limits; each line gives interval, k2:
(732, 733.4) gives -1.6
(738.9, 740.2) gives 0.1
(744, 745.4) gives 0.5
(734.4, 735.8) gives 0.9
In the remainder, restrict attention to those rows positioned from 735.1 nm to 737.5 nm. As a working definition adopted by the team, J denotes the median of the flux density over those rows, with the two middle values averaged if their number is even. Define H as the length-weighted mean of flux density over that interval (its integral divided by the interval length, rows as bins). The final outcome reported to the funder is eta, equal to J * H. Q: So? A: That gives 275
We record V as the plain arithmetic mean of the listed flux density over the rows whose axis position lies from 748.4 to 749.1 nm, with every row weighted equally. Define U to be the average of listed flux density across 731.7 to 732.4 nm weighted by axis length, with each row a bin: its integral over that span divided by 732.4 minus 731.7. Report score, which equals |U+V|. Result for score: 34.7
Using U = 17.9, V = 16.8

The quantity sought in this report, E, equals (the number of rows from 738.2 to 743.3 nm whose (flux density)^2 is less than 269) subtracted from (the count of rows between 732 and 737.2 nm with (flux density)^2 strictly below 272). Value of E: 1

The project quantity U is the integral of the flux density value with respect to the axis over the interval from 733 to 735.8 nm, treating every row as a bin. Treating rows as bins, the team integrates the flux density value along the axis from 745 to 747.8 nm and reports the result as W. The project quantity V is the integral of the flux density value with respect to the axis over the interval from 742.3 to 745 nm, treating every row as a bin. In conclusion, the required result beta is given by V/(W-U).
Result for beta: 15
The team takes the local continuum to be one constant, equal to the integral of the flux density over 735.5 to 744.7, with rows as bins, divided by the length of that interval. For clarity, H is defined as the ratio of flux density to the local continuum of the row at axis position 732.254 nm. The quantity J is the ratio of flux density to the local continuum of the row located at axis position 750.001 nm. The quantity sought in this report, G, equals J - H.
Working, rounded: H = 1.08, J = 1.07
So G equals 0.00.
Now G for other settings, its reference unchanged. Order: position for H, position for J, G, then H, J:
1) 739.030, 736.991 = -0.08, 1.04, 0.96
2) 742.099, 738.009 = 0.17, 0.87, 1.03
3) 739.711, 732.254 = 0.03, 1.04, 1.08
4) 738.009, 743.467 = 0.00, 1.03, 1.03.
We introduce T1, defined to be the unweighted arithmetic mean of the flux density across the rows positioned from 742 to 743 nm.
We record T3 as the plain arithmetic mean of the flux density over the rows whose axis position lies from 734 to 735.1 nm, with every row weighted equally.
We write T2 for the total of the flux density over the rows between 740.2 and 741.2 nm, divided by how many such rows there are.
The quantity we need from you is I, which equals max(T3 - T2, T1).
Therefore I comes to 14.8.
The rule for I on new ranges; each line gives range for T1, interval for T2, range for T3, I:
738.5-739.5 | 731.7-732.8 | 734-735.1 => 17.1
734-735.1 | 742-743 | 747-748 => 16.3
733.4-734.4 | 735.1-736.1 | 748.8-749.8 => 15.7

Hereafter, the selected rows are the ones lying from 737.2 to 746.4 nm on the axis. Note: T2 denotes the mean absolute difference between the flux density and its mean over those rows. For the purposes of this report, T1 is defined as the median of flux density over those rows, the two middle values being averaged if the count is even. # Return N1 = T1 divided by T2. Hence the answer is 22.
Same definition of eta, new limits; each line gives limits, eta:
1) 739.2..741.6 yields 284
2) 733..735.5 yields 261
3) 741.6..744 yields 243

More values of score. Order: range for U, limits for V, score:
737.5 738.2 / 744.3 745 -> 33.2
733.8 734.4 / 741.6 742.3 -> 30.0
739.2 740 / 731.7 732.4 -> 34.9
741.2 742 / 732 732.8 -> 32.3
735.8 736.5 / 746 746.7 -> 34.9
